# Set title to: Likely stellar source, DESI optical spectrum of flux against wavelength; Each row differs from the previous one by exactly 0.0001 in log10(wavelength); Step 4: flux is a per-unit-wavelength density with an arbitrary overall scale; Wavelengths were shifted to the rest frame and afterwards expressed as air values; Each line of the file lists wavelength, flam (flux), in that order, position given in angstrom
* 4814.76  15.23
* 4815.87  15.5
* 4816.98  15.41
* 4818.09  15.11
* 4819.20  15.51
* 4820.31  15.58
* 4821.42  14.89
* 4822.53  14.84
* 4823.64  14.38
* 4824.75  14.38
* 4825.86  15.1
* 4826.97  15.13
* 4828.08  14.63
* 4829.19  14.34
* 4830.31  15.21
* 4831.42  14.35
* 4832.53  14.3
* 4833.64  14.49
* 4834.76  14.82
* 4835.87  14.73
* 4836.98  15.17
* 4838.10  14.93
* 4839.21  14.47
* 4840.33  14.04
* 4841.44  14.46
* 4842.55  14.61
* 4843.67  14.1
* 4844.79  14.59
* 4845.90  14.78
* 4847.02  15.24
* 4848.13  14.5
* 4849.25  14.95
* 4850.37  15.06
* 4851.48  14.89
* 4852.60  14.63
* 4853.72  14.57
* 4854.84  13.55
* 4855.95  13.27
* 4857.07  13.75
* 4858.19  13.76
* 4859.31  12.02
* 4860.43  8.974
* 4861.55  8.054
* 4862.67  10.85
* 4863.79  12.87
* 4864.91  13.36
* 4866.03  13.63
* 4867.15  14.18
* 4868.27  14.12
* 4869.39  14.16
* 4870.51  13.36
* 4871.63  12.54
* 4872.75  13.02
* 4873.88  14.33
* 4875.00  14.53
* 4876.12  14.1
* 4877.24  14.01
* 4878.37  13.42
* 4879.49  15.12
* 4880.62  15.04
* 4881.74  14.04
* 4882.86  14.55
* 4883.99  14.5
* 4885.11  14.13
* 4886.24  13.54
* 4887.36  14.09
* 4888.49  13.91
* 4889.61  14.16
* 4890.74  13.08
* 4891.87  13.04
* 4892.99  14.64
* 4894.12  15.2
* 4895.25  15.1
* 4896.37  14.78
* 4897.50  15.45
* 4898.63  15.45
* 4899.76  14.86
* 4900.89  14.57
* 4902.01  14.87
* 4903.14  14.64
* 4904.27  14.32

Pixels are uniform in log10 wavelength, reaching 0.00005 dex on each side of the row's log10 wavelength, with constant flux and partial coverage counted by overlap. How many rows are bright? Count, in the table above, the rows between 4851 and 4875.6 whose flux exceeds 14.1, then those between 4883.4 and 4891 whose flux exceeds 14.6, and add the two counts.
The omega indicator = 8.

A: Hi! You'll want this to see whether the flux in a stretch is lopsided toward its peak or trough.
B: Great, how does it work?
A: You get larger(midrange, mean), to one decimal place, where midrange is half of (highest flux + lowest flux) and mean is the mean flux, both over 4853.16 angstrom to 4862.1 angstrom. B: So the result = 12.2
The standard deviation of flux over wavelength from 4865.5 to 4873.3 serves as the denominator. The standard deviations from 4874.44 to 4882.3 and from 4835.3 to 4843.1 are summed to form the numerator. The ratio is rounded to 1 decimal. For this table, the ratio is 1.5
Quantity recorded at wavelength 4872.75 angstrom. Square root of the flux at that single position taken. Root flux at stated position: 3.61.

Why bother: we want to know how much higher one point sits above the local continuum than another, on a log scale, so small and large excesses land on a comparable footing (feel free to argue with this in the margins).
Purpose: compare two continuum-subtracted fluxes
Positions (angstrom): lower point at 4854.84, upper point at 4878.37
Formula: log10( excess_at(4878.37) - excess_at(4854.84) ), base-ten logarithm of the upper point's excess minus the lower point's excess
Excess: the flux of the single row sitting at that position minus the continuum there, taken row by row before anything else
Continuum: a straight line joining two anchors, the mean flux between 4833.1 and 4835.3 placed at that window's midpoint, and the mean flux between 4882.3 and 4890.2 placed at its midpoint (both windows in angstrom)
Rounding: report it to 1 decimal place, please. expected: -1.0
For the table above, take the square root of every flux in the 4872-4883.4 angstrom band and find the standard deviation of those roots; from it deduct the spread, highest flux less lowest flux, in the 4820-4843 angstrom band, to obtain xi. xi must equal -1.5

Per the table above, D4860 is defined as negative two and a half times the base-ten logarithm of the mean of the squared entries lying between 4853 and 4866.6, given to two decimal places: -5.49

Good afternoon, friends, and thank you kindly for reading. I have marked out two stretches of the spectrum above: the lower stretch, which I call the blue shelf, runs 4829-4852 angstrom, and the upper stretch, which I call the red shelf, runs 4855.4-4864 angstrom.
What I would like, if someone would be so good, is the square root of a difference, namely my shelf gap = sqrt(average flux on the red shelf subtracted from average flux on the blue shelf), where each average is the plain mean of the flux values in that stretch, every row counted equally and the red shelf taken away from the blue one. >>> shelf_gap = 1.7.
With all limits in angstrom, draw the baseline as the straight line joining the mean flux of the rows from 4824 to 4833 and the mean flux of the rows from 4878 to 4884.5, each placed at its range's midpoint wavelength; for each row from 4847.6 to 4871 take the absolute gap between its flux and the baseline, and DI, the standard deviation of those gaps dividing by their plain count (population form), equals 1.73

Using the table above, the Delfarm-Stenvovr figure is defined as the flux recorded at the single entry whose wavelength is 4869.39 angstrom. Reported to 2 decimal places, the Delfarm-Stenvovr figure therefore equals 14.16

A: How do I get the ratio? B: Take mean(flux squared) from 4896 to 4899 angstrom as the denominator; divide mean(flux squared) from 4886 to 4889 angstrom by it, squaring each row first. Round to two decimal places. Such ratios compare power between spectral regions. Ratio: 0.83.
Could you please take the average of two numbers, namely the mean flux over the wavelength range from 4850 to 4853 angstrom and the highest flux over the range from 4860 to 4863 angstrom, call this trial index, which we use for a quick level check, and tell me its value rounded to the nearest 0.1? 12.9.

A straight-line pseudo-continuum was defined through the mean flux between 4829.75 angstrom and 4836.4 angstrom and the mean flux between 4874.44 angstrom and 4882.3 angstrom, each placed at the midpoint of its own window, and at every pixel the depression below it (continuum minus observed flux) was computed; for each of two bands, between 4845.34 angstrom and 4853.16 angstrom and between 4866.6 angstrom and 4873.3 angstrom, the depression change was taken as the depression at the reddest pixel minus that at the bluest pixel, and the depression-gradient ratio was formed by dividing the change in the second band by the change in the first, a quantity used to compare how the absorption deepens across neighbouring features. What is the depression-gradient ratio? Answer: 11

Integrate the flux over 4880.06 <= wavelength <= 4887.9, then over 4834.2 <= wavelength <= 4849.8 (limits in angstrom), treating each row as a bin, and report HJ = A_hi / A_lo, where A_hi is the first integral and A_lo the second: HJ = 0.49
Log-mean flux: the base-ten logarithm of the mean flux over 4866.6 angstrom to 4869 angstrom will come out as 1.15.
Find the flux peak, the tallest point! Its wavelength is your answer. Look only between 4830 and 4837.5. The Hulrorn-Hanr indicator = 4830.31 angstrom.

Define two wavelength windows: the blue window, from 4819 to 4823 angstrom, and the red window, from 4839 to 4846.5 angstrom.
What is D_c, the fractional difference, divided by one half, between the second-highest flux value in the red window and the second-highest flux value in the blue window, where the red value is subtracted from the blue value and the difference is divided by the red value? 0.12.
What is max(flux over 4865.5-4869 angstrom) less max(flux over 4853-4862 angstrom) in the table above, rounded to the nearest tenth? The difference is -0.4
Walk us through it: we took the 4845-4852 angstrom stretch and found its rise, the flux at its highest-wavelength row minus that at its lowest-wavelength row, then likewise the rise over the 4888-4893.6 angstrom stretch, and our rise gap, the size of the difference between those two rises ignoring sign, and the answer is 0.62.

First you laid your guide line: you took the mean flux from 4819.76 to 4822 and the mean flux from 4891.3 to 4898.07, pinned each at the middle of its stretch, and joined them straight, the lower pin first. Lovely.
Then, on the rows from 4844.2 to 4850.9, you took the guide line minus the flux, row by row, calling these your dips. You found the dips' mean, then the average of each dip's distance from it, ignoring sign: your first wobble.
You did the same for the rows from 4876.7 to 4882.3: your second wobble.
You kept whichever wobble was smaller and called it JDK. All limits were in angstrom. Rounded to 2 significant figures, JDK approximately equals 0.24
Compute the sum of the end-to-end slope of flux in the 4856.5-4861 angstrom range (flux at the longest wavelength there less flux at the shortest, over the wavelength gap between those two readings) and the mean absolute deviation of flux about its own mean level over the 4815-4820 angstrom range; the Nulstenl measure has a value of -1.3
